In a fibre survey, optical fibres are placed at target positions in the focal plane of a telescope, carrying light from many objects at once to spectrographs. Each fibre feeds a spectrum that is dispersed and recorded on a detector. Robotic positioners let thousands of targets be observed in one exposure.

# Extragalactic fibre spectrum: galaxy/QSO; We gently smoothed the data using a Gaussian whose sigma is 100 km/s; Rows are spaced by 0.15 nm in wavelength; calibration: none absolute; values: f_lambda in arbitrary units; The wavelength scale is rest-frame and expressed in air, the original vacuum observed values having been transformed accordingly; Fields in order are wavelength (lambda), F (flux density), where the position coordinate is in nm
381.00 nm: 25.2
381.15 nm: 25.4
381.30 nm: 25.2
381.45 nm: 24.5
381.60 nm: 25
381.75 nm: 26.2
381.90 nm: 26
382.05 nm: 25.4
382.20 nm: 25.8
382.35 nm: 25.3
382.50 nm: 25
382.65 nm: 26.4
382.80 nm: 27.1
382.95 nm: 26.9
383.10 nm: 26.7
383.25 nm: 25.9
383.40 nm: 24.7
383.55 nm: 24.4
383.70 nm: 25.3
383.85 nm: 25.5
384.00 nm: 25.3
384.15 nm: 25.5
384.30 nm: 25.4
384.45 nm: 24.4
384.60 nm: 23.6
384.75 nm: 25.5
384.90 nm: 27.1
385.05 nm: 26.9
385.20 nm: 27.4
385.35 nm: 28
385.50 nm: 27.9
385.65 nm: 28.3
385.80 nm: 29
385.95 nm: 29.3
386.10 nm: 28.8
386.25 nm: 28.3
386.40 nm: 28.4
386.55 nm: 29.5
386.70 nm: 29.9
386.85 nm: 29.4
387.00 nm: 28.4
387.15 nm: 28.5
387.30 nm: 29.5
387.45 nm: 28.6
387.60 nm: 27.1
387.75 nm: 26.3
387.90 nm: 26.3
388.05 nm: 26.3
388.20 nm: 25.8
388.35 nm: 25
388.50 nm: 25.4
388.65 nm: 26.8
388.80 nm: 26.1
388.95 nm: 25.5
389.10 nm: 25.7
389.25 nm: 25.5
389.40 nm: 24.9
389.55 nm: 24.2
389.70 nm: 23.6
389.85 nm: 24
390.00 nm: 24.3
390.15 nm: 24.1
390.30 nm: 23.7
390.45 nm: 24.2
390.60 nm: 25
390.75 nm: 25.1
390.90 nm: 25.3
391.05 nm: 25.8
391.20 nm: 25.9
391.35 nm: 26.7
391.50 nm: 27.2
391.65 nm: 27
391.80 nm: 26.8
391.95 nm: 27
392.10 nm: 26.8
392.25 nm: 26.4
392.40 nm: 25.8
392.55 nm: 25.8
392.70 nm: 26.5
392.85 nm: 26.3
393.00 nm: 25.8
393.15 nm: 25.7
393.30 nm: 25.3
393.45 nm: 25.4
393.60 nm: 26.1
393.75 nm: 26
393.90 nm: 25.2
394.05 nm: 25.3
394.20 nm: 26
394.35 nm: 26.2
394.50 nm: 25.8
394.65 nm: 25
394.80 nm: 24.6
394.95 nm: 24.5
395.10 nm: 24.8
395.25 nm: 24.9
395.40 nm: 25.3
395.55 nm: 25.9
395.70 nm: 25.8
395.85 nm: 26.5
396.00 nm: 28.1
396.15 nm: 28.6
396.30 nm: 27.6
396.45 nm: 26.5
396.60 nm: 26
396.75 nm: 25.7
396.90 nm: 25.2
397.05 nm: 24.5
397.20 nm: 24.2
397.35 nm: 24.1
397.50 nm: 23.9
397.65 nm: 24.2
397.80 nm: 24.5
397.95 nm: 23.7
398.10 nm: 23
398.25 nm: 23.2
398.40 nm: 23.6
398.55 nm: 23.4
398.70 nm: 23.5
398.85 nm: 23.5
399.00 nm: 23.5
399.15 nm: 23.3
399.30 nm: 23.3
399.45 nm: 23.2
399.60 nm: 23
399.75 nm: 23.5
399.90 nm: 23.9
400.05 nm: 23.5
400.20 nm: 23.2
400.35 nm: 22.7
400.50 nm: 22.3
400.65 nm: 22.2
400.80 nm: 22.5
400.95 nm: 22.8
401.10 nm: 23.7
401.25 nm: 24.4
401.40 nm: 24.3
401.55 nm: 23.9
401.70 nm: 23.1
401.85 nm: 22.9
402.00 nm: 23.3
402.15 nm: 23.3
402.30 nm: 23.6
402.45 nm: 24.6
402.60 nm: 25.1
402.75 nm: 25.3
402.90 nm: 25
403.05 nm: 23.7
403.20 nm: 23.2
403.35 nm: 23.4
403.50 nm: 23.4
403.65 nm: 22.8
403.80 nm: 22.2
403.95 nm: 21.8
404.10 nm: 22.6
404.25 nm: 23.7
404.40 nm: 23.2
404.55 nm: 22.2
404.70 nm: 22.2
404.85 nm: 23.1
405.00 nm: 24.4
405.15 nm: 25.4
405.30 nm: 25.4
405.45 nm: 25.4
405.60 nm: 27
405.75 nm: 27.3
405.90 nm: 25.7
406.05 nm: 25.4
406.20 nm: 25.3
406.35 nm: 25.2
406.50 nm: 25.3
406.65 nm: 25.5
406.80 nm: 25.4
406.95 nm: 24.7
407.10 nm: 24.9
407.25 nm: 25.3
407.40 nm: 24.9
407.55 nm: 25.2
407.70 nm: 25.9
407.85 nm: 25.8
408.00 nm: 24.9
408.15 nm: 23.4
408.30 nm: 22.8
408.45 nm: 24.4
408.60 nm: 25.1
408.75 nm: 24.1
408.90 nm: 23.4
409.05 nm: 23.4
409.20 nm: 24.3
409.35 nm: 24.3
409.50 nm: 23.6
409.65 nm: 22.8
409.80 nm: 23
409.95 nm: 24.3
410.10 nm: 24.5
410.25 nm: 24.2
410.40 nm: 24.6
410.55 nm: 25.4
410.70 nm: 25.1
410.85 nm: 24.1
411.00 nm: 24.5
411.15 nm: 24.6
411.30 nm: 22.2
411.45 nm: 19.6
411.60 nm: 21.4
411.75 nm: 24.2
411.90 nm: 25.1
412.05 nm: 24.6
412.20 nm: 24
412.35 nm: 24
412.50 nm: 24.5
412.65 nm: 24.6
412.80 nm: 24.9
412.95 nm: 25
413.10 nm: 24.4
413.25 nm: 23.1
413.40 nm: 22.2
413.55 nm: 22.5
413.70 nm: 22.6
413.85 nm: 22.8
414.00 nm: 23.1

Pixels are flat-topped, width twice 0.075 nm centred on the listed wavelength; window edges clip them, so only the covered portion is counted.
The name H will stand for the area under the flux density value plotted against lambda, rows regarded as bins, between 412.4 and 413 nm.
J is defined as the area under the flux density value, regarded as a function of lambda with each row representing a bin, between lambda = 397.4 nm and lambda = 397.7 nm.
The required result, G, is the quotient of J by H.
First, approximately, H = 15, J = 7.2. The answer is 0.49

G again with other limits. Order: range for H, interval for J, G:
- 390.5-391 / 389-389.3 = 0.61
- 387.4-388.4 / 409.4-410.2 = 0.72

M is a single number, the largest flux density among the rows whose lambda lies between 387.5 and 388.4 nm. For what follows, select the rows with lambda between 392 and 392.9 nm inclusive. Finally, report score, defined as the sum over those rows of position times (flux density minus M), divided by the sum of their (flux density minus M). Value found 392.51 nm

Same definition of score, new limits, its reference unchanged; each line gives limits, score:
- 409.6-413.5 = 411.53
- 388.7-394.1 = 391.02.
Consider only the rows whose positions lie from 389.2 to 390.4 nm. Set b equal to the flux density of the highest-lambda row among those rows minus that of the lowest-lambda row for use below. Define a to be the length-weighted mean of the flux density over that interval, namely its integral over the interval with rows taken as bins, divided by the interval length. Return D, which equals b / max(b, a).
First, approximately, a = 24.3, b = -1.8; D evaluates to -0.074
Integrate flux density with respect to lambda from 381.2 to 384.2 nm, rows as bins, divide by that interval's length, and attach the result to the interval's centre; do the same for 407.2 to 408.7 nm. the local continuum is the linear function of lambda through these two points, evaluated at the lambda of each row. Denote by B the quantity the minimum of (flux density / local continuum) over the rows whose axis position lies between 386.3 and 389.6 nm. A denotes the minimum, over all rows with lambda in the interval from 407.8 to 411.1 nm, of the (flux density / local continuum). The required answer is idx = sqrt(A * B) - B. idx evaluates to -0.02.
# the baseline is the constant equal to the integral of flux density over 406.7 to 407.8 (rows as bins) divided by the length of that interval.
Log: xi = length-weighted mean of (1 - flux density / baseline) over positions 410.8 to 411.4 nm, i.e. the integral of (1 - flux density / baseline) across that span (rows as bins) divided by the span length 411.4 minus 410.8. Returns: 0.06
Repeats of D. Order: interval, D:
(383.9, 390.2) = -0.045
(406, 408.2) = -0.080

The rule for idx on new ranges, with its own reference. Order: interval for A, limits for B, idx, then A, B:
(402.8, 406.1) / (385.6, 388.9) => -0.06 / 0.88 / 0.98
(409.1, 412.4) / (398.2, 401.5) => -0.05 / 0.80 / 0.89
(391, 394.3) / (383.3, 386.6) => 0.04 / 1.00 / 0.92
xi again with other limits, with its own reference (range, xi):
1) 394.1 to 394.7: -0.02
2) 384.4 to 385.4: -0.04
